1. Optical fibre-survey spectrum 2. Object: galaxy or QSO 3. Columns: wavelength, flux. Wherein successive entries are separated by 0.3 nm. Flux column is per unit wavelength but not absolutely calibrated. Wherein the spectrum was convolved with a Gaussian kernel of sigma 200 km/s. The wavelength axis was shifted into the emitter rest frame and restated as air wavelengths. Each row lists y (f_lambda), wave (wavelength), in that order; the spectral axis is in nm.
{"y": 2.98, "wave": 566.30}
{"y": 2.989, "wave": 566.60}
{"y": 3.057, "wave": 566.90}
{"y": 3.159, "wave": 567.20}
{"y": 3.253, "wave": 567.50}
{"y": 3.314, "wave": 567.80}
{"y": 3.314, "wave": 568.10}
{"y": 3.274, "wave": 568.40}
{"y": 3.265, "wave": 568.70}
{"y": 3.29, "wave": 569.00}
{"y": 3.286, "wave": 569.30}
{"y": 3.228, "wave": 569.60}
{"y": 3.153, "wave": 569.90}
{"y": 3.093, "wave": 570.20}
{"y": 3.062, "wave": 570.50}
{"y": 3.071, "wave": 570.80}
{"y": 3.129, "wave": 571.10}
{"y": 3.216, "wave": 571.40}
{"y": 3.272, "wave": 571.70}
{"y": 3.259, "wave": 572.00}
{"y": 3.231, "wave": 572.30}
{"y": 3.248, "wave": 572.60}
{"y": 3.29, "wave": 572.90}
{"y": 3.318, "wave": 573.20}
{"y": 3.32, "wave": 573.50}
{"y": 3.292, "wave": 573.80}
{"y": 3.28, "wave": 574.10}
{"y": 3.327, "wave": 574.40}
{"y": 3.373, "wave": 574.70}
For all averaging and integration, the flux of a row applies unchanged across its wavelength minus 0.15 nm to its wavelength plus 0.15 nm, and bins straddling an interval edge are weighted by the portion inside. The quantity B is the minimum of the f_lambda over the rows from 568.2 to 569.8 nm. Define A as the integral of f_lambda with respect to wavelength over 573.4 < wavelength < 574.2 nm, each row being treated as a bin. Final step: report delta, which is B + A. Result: 5.9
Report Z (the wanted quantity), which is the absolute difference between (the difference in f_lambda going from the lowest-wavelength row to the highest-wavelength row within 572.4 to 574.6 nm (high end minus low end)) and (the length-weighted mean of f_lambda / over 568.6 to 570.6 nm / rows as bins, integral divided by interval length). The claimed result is 3.12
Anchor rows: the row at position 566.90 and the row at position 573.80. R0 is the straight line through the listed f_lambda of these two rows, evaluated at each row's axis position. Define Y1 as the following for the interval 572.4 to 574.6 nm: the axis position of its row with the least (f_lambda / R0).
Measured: 574.10 nm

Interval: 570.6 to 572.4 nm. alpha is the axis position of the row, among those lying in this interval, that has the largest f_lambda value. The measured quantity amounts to 571.70 nm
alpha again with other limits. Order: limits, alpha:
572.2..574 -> 573.50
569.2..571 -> 569.30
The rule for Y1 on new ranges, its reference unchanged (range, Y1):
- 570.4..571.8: 570.80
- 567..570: 569.90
